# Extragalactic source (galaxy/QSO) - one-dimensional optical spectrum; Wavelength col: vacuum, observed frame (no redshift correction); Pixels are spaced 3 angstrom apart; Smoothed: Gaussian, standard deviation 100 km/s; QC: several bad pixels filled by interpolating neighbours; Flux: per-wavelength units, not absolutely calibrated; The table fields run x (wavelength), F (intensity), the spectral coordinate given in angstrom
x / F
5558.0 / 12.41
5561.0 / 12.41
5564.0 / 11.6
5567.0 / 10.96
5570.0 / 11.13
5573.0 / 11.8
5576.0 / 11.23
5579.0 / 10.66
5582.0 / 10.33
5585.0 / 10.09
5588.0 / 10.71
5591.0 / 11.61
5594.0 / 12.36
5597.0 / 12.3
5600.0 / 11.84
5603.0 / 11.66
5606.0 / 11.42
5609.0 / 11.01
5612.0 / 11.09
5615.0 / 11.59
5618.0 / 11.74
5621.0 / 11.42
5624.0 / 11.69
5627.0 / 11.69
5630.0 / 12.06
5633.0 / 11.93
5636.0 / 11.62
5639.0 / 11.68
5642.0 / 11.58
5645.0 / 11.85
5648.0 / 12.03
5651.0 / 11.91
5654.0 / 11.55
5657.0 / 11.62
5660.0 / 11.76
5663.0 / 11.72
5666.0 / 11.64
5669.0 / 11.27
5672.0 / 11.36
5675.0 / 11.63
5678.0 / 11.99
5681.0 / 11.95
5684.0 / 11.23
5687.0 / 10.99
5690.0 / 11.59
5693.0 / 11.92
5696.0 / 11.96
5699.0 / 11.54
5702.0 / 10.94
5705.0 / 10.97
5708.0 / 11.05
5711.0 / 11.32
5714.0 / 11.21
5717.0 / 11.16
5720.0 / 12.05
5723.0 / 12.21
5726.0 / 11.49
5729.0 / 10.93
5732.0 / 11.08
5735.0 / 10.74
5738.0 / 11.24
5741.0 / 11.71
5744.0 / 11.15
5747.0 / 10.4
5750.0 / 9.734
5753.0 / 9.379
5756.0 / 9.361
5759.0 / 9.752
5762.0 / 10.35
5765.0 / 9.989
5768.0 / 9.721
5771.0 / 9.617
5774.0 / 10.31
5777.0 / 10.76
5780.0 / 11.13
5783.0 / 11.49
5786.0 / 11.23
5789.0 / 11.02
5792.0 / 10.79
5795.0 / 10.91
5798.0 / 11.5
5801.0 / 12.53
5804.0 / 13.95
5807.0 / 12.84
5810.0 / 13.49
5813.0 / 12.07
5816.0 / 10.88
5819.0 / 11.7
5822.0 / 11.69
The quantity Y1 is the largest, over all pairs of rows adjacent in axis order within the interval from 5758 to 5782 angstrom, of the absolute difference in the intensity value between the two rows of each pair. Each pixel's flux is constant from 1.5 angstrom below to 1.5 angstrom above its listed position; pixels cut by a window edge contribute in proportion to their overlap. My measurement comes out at 0.69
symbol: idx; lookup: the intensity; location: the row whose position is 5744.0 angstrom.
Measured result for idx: 11.15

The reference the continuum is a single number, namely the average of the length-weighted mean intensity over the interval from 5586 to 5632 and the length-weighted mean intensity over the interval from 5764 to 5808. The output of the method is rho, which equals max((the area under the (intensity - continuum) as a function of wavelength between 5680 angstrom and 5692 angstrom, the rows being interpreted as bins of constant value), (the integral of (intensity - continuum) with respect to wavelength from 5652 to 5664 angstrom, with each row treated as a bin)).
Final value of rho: 3.4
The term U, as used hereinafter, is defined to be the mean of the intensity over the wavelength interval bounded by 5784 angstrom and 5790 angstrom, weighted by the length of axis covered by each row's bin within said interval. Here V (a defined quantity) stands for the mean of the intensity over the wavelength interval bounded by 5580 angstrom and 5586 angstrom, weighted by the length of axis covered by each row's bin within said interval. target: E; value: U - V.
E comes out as 0.9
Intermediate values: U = 11.2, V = 10.26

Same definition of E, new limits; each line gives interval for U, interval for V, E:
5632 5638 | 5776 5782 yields 0.7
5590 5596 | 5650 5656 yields 0.3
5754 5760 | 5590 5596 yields -2.5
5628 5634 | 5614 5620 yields 0.3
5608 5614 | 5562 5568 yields -0.3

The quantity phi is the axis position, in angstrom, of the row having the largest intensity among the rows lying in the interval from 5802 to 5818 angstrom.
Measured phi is 5804.0 angstrom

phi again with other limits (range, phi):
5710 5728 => 5723.0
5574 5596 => 5594.0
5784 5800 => 5798.0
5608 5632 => 5630.0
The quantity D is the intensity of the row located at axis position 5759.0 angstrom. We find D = 9.752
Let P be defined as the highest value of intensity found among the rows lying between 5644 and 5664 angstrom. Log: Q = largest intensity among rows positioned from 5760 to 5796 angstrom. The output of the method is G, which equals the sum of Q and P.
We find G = 23.5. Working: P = 12.03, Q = 11.49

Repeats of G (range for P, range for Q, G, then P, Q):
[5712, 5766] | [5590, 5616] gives 24.6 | 12.21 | 12.36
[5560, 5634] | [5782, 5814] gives 26.4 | 12.41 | 13.95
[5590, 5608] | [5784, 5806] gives 26.3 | 12.36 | 13.95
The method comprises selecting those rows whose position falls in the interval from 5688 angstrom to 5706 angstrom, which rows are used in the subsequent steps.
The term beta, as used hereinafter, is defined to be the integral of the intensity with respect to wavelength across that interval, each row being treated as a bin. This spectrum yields 207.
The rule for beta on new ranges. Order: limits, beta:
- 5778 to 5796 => 200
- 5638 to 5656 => 212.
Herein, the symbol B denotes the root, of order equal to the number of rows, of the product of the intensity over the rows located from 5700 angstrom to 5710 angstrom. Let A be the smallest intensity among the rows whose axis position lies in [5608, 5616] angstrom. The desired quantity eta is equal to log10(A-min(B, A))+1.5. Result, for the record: -0.1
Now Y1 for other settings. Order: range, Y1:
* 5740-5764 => 0.75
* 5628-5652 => 0.31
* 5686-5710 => 0.60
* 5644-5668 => 0.36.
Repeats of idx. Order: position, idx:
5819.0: 11.7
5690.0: 11.59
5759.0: 9.752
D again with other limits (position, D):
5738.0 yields 11.24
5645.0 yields 11.85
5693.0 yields 11.92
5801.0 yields 12.53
